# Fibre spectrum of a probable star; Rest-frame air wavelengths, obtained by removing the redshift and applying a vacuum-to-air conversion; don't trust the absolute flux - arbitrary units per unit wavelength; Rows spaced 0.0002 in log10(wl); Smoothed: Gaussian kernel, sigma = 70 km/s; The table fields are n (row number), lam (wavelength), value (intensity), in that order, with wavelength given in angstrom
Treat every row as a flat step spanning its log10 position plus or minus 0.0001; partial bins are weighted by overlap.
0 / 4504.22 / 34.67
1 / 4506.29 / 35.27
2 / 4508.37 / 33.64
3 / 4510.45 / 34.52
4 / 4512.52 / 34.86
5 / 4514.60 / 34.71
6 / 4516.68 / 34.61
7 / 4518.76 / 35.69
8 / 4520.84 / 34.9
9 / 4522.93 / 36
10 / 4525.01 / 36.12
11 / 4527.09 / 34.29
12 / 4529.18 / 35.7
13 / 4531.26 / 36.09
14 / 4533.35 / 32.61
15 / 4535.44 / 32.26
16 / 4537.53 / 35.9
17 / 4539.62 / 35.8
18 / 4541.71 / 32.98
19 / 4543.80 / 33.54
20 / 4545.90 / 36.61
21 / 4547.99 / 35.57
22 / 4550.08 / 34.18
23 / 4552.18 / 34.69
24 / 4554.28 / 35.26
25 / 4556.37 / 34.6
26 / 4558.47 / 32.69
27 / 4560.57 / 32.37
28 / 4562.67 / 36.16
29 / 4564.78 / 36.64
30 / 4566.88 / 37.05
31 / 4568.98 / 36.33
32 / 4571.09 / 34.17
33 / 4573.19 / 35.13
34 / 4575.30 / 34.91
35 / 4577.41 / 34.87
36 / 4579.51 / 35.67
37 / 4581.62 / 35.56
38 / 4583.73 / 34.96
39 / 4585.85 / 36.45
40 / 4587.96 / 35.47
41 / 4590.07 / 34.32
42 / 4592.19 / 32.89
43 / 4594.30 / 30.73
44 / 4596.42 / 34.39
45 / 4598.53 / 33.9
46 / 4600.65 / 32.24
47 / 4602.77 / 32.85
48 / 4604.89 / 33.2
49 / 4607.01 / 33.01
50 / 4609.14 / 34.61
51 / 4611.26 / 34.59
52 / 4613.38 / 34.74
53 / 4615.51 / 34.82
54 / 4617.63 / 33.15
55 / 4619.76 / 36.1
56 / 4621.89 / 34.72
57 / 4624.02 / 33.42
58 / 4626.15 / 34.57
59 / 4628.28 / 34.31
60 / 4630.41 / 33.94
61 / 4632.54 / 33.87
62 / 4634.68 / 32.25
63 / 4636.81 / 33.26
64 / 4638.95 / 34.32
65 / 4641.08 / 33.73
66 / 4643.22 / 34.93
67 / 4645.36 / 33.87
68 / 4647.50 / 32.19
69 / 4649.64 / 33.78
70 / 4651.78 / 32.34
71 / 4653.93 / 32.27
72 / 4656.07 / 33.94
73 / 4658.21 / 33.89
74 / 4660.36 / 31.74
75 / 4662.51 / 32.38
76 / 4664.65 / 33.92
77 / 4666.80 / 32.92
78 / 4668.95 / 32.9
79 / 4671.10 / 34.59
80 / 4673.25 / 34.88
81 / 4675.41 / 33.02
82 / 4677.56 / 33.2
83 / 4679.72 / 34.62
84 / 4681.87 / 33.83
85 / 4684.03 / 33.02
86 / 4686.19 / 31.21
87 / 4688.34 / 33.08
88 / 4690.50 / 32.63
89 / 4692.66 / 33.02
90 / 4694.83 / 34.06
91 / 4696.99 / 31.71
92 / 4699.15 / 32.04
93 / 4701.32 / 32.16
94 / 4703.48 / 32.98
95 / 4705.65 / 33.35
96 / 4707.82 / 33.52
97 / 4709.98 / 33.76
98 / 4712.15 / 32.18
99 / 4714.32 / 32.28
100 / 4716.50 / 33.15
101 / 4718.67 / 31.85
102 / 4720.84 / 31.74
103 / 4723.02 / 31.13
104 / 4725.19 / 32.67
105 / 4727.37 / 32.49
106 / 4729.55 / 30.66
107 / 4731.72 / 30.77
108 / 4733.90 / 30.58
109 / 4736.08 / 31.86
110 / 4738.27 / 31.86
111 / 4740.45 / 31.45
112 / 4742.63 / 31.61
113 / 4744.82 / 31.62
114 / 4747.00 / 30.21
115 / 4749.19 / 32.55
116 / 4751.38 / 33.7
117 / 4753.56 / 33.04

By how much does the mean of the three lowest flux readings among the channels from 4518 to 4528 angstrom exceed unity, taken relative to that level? 34.0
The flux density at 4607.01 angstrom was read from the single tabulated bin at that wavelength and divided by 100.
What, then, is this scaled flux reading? 0.330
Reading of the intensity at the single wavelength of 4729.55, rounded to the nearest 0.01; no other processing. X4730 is 30.66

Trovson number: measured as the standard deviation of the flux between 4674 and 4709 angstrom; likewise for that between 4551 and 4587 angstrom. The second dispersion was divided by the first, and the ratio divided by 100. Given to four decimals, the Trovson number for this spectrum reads 0.0145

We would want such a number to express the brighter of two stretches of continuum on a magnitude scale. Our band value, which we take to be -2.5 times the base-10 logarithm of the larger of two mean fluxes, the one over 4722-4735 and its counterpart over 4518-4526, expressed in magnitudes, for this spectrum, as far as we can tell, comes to -3.88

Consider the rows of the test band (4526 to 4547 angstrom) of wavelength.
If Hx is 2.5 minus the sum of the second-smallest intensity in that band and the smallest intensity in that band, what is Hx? -62.4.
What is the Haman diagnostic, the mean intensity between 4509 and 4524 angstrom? 35.0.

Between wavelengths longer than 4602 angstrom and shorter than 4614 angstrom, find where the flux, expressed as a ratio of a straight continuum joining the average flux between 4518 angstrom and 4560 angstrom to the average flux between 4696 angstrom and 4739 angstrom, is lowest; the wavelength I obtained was 4602.77 angstrom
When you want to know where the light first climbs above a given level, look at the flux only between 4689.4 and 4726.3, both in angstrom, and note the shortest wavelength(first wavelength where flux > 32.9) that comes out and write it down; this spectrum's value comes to 4692.66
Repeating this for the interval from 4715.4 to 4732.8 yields 4716.50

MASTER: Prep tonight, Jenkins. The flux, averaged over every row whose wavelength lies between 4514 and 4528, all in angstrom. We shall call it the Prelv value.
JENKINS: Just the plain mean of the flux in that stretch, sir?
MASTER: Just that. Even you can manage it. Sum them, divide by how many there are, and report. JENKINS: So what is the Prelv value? 35.2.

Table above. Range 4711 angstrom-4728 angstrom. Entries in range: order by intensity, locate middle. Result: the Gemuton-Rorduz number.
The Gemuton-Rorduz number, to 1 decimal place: 32.2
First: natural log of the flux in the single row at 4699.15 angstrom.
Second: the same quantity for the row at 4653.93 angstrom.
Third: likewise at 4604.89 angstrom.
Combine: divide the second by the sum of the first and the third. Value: 0.498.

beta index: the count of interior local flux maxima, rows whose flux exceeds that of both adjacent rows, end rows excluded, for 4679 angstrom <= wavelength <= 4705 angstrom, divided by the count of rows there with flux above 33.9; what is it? 1.0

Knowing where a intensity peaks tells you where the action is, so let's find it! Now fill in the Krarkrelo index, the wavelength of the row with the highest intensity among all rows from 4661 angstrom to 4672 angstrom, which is 4671.10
